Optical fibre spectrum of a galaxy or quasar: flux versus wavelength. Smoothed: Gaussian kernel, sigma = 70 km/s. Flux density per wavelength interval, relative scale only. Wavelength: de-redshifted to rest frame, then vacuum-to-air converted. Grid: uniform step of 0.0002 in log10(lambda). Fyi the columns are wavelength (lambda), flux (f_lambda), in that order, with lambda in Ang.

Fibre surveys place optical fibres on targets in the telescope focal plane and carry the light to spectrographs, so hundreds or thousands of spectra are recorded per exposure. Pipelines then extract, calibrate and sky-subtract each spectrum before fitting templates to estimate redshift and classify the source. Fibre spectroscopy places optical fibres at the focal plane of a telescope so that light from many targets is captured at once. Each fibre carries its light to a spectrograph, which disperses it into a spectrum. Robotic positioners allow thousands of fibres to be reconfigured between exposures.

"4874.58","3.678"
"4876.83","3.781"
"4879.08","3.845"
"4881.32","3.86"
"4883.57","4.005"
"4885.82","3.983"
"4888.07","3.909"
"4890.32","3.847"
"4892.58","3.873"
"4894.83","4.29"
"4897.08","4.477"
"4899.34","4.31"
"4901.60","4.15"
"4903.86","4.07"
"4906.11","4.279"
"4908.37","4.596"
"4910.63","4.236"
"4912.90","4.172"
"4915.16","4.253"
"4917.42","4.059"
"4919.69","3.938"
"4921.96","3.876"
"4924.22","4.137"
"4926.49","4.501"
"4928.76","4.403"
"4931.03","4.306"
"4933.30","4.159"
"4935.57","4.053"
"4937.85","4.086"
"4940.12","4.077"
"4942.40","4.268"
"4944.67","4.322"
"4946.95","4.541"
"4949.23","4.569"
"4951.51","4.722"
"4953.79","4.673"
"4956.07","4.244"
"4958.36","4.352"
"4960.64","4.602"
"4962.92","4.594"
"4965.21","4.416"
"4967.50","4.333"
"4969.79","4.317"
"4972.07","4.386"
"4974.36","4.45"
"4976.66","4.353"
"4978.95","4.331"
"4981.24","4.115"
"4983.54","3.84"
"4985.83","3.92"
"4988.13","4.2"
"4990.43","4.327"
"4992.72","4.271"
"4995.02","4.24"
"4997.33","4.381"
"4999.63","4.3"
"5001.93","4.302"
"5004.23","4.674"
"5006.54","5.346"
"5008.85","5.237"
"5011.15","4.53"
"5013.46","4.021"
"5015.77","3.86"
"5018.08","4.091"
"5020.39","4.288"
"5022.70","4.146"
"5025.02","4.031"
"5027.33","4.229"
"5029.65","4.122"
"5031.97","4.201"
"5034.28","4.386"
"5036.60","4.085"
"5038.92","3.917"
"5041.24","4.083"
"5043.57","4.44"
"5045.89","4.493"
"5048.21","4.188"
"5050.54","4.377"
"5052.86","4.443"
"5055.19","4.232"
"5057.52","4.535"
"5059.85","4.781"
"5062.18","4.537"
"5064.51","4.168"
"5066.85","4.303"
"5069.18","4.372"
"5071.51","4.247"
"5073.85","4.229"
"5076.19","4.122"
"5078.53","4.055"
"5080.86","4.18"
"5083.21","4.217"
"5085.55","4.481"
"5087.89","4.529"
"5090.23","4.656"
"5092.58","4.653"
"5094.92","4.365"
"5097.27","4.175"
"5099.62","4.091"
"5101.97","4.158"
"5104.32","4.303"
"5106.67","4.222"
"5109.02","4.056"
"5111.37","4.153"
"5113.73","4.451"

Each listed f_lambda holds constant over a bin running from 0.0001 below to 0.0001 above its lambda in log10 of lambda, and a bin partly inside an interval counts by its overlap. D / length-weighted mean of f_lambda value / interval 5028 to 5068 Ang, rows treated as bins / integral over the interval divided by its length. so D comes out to 4.31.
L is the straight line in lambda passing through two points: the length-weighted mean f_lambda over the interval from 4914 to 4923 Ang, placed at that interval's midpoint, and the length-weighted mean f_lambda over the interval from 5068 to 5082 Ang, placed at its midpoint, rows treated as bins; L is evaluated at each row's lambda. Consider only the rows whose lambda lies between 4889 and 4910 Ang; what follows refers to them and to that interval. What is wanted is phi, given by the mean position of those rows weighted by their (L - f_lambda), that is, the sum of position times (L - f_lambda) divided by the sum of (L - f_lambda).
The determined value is 4903.5 Ang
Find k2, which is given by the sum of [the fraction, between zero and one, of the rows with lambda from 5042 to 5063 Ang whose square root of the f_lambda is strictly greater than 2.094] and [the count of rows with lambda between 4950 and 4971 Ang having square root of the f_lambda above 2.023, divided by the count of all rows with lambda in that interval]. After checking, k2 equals 1.7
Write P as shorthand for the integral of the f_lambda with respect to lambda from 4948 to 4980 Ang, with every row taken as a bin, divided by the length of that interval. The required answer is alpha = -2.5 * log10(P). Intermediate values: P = 4.45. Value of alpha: -1.62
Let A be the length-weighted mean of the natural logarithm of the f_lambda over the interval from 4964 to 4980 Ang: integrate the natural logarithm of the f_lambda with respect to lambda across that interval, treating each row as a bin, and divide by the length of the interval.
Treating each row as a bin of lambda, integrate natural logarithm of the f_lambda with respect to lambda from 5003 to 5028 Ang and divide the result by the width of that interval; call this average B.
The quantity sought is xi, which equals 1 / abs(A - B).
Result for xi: 277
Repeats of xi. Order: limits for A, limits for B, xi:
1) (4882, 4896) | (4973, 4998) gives 18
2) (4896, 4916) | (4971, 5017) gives 72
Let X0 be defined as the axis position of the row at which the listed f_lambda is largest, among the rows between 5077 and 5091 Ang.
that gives 5090.23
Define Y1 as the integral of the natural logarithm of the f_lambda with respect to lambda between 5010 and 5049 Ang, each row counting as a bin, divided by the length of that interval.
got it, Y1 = 1.43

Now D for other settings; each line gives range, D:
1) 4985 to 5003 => 4.25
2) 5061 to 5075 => 4.31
